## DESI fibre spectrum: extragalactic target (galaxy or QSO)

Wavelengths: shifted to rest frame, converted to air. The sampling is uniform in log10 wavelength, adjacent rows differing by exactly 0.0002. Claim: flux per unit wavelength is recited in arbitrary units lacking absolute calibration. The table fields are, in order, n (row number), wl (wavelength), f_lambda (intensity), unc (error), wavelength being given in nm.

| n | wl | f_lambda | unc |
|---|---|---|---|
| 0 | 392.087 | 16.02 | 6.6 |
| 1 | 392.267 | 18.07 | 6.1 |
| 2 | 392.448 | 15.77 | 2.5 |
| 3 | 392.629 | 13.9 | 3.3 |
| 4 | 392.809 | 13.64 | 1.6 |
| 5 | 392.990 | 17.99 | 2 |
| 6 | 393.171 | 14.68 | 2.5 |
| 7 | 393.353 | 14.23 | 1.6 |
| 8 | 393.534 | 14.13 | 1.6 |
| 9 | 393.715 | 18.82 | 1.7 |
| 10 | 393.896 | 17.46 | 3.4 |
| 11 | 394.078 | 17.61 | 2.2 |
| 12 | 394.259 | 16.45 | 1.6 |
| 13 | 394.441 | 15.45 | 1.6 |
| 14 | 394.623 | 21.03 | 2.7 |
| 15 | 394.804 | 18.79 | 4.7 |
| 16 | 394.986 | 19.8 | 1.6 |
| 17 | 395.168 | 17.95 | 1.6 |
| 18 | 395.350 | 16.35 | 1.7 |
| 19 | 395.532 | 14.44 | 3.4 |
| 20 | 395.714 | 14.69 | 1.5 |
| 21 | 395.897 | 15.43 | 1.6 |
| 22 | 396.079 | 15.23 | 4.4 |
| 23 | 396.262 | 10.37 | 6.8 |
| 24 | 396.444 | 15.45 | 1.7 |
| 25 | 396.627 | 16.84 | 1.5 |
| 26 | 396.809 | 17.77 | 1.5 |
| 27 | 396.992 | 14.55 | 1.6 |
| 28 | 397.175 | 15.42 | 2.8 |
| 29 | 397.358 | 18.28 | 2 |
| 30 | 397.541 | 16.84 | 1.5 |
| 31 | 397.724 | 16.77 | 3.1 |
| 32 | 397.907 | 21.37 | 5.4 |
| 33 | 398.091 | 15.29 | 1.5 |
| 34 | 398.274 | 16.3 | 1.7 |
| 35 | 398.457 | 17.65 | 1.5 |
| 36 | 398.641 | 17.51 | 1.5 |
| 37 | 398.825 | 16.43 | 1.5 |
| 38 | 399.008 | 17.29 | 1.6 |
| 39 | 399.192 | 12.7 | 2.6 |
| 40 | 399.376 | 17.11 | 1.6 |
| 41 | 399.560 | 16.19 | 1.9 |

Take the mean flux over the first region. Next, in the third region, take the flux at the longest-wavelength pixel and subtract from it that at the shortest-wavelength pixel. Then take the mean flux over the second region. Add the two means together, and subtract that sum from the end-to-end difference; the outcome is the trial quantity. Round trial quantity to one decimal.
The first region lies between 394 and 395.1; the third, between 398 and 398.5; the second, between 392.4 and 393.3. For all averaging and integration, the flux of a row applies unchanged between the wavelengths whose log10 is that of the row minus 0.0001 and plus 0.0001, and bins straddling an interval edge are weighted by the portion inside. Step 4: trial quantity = -31.0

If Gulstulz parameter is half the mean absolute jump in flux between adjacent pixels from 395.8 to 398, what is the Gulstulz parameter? 1.16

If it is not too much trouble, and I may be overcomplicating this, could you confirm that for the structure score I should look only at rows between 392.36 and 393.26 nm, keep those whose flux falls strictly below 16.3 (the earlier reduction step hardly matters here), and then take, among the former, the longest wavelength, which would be 393.171 nm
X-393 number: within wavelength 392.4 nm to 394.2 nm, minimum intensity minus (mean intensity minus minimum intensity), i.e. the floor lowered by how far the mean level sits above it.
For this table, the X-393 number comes 11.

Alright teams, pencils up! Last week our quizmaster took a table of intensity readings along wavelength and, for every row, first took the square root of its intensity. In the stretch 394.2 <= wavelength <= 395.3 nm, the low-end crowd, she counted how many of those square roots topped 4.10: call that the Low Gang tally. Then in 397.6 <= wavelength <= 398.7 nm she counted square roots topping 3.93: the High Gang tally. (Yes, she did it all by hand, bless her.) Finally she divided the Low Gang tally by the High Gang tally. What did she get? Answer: 0.8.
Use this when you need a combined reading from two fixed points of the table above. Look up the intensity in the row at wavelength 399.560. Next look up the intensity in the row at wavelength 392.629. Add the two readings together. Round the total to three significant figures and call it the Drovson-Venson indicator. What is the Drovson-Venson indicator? 30.1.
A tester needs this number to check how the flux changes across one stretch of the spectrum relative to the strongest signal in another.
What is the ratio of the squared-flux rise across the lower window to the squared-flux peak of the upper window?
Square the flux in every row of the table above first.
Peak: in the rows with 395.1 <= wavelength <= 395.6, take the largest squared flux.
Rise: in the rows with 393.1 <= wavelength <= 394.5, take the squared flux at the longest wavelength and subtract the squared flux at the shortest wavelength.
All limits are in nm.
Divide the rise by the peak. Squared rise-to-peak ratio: 0.07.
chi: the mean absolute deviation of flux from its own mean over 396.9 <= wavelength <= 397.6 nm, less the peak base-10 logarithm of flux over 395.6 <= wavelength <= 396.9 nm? 0.0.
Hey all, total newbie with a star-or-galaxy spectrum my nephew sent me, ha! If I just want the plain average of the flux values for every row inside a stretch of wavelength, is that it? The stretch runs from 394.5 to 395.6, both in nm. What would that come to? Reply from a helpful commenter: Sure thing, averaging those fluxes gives 18.1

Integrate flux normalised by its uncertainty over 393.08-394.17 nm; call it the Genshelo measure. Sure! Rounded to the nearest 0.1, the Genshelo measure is 8.7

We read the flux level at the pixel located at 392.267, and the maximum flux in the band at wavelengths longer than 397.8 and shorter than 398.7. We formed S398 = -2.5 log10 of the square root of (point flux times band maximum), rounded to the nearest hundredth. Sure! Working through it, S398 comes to -3.23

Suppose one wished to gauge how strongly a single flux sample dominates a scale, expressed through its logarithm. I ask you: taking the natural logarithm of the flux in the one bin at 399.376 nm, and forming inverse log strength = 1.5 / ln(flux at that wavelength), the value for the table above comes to 0.53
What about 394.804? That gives 0.51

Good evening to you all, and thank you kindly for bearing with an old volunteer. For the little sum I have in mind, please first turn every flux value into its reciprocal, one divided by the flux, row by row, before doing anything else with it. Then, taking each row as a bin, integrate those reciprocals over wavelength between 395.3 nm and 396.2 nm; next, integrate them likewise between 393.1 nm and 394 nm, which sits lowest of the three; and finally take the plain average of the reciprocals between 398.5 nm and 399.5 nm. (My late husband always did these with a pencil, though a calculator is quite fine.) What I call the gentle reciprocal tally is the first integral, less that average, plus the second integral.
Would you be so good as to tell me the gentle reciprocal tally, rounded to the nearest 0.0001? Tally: 0.0553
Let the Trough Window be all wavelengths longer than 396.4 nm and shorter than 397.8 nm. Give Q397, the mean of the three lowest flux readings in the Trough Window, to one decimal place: 15.1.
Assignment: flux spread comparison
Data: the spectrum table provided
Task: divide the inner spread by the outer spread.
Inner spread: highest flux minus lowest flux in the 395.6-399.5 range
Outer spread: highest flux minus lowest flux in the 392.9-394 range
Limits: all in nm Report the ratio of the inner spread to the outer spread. 2.3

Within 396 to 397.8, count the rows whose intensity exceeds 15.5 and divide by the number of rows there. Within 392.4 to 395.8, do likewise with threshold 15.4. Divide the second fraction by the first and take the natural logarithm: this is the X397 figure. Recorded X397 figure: 0.2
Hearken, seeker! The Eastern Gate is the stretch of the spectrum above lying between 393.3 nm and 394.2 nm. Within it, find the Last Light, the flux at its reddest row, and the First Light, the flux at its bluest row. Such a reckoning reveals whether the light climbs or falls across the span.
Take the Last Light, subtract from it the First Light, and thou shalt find 3.4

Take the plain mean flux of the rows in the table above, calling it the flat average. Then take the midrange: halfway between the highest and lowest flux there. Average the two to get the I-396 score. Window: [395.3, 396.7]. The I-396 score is 14.2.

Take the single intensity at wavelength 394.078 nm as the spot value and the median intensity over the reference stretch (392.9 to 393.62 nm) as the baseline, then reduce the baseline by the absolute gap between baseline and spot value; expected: 11.3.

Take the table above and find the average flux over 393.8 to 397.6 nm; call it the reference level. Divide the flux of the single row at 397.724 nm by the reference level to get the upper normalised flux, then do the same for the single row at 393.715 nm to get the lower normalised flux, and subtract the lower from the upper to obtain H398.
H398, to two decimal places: -0.12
